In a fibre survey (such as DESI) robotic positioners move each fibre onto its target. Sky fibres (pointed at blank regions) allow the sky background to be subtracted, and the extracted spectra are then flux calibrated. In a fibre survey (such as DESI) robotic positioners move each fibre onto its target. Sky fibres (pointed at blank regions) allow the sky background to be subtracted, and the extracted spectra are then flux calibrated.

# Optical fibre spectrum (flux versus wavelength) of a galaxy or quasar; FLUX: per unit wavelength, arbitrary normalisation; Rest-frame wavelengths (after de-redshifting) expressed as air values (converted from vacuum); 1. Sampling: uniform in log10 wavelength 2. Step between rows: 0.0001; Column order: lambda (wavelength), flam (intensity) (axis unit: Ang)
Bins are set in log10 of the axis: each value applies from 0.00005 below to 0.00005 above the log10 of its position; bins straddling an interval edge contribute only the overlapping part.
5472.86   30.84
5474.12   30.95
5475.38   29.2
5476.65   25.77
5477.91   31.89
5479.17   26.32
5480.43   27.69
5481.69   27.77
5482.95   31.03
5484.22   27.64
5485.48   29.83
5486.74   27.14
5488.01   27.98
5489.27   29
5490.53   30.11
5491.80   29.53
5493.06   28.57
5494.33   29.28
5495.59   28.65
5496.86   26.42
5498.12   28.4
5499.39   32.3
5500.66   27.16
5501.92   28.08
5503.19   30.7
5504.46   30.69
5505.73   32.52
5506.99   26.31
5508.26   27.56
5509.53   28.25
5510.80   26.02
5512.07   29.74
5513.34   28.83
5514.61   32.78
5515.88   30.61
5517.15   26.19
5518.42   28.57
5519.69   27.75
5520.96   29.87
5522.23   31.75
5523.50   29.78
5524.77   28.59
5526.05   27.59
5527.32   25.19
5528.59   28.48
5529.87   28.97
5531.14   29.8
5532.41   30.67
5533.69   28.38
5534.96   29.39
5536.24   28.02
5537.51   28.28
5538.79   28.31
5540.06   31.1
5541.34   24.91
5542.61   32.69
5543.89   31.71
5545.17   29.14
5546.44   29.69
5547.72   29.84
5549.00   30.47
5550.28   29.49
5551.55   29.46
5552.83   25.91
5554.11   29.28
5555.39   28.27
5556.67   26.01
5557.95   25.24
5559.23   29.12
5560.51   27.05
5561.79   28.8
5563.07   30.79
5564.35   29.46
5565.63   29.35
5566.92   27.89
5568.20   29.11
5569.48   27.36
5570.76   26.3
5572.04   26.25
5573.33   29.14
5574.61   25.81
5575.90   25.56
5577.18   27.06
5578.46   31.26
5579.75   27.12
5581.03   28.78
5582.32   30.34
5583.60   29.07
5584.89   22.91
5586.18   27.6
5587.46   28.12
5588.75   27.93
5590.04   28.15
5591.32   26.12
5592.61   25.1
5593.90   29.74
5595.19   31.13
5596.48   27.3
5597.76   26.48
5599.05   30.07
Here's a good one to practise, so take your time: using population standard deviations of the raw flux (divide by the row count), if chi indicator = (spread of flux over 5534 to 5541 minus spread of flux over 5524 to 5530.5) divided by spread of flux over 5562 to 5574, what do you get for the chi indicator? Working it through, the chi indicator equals -0.15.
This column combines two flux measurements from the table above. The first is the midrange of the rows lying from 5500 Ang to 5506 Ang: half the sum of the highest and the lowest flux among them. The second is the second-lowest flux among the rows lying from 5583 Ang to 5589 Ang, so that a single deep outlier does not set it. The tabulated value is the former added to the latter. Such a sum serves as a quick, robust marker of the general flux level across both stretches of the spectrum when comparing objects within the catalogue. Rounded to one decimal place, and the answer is 57.4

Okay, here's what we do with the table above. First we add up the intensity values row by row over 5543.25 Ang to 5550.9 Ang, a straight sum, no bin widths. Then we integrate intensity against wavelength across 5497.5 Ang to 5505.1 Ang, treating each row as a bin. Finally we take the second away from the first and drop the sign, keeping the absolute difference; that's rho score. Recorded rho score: 44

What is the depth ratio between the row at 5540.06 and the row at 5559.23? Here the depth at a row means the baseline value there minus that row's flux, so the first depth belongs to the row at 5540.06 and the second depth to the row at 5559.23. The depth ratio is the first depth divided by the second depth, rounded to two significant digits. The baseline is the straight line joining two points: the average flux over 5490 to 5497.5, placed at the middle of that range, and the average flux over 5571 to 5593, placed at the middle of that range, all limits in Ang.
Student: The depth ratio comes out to 2.3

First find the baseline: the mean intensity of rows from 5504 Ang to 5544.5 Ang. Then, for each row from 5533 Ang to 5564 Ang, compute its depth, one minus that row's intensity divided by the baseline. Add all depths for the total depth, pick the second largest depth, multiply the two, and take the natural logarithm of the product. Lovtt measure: -3.7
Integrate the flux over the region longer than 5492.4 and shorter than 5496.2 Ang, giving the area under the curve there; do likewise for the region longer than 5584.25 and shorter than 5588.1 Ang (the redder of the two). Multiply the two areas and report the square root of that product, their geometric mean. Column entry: 105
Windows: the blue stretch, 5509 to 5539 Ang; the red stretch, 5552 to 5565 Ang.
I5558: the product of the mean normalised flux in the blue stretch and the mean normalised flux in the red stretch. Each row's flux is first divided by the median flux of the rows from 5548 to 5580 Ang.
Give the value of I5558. 1.01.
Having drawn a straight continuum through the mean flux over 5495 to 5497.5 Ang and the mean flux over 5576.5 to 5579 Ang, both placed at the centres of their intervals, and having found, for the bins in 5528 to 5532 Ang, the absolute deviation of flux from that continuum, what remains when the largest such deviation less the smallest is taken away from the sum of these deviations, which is 1.4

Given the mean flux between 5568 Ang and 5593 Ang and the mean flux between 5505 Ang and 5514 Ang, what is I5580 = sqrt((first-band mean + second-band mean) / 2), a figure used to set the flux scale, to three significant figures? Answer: 5.29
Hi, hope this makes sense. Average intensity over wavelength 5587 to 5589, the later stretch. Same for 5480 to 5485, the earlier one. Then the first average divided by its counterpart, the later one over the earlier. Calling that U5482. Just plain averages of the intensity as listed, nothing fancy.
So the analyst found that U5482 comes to 0.98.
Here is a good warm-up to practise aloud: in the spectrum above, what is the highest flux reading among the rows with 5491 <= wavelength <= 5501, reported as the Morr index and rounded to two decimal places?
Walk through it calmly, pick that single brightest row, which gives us 32.30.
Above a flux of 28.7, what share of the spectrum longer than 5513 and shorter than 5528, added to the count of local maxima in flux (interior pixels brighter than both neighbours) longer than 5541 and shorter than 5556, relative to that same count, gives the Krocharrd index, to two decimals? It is 1.17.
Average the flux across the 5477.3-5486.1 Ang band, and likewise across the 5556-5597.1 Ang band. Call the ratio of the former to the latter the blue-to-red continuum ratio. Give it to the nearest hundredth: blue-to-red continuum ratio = 1.04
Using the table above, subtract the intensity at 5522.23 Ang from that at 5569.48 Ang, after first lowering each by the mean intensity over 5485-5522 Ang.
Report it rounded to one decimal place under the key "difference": -4.4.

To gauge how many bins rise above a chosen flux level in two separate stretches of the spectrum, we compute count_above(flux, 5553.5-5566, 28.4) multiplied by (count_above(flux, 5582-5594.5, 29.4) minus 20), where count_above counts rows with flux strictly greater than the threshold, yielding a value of -108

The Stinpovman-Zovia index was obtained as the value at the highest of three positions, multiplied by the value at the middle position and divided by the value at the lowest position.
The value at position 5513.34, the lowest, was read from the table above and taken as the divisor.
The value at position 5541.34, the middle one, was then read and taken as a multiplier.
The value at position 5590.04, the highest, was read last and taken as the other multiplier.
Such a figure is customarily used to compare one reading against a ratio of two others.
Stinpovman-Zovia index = 24.3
